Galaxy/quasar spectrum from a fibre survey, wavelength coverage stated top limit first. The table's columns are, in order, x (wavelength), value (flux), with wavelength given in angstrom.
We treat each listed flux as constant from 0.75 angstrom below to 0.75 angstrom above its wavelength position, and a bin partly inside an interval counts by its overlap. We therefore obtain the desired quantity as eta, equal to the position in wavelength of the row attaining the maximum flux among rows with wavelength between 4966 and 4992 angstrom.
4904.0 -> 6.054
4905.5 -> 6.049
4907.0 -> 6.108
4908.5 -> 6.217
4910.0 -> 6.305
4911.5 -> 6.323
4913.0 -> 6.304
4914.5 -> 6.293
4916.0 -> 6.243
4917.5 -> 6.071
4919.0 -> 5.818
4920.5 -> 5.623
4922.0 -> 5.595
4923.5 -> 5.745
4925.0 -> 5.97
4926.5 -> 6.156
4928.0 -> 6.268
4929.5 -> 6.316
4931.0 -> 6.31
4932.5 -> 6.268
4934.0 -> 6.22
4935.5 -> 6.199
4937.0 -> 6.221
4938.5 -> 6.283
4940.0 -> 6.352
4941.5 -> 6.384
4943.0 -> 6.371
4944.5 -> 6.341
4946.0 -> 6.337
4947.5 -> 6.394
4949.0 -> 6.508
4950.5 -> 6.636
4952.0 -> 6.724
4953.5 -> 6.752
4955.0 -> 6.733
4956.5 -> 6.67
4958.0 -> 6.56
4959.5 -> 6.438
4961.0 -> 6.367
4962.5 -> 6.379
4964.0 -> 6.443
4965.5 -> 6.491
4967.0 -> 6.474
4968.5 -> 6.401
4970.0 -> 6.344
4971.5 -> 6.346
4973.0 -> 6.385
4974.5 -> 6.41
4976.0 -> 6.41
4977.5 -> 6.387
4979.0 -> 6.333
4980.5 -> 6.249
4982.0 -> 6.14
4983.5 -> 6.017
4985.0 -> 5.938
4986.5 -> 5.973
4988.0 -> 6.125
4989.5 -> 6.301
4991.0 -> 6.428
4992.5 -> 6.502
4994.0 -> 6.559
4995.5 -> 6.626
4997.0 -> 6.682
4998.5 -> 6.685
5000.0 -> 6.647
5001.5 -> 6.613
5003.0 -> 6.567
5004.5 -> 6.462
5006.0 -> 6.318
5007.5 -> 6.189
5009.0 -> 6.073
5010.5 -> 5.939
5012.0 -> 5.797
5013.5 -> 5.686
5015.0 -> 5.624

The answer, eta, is 4967.0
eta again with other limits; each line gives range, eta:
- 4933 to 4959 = 4953.5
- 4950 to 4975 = 4953.5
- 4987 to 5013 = 4998.5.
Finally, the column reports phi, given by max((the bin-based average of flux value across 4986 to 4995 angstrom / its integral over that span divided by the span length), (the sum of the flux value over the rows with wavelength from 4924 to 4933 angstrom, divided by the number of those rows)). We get 6.33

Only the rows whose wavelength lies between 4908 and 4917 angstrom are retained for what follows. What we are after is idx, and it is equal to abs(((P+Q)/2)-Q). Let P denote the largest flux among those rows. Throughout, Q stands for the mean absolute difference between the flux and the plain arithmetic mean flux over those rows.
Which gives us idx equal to 3.14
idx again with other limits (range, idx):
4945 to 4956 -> 3.30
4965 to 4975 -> 3.22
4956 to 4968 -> 3.30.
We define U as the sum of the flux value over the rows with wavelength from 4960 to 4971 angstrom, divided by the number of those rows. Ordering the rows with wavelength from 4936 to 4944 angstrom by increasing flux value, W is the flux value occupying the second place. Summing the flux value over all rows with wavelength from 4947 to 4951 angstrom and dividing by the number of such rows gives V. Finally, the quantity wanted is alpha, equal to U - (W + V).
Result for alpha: -6.38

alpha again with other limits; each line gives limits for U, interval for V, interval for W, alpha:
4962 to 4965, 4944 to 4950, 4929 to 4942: -6.20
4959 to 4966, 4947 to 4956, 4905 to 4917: -6.31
